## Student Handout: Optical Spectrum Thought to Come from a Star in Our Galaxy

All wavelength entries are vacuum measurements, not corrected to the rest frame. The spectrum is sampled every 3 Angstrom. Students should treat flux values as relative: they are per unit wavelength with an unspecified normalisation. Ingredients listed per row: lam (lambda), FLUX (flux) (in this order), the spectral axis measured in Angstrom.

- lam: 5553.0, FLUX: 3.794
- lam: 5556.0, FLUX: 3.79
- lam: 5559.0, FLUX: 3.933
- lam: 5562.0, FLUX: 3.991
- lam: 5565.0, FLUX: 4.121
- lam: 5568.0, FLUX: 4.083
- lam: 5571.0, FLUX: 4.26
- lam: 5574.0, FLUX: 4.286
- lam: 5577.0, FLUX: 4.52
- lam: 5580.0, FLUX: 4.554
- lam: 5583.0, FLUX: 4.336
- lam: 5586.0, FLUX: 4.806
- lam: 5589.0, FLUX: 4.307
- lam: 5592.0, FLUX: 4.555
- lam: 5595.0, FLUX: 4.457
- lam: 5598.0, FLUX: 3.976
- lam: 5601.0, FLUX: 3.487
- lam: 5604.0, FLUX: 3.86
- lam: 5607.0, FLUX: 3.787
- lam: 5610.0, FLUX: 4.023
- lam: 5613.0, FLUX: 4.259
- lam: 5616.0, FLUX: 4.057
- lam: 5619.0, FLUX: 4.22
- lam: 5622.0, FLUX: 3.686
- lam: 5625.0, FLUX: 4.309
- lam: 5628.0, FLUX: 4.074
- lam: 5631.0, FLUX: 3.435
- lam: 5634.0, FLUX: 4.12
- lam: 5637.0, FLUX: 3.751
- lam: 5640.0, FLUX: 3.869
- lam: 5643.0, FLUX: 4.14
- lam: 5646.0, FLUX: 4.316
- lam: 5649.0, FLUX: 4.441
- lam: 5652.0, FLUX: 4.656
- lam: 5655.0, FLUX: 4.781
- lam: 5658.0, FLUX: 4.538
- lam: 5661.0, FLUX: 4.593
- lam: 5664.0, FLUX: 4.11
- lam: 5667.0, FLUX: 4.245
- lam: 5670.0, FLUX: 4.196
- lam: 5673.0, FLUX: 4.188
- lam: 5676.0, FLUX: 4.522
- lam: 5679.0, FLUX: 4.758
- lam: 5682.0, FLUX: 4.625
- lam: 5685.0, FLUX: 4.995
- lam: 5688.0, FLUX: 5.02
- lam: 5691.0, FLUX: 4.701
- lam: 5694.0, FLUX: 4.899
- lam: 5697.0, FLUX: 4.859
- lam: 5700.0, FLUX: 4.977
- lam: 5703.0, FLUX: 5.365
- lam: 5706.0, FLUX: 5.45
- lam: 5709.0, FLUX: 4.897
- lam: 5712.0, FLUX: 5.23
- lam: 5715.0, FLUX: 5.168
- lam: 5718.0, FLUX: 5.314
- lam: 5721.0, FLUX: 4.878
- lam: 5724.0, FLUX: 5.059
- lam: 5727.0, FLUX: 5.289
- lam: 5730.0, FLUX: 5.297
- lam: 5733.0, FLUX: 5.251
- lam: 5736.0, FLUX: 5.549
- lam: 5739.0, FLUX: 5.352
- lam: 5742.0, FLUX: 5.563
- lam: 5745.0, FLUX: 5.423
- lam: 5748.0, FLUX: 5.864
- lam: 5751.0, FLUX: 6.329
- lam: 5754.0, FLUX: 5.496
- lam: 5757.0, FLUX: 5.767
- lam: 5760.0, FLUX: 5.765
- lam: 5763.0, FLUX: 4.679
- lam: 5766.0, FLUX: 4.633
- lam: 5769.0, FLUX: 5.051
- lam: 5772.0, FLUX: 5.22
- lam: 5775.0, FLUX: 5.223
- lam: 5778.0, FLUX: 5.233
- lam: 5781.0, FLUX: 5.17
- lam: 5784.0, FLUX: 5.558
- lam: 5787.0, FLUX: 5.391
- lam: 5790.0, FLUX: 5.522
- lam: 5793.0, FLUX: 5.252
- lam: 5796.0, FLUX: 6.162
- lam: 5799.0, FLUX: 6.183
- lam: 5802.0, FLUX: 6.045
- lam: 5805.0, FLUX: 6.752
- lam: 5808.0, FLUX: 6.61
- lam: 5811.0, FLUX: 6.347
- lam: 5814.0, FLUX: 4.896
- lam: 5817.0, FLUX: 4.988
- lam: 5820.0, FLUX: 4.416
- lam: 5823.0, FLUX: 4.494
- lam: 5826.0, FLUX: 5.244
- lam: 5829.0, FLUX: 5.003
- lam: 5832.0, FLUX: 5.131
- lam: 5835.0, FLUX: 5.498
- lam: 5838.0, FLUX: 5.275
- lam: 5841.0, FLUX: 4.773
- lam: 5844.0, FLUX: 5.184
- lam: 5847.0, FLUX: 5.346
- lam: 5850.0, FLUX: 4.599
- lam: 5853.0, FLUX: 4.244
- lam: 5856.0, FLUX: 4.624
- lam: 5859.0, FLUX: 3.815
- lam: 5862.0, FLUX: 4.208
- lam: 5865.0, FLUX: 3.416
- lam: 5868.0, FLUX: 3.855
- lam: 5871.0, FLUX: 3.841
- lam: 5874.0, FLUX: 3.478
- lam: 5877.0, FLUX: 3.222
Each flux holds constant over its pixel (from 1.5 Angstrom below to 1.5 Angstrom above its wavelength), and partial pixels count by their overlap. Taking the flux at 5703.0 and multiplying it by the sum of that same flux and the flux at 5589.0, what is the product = 51.9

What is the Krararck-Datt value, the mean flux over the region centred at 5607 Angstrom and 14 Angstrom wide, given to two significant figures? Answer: 3.9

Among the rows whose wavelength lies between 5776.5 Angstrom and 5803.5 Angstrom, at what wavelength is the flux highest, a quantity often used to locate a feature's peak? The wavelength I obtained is 5799.0 Angstrom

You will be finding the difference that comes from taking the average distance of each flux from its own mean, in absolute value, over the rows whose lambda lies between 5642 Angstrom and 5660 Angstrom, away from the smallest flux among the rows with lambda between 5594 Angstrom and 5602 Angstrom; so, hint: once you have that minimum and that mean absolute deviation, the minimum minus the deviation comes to 3.31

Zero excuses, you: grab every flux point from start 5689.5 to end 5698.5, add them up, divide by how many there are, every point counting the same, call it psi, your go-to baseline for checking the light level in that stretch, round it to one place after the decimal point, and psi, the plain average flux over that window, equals 4.8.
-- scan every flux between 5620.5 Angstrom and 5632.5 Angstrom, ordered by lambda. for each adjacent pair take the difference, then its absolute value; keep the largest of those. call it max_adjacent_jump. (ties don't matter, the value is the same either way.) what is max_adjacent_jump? 0.6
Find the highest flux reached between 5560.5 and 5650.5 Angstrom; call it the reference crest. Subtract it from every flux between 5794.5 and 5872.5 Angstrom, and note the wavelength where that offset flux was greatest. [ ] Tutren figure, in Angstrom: 5805.0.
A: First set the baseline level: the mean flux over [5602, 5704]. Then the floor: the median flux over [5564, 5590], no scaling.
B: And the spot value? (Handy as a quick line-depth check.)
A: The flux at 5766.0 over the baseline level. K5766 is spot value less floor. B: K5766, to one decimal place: -3.2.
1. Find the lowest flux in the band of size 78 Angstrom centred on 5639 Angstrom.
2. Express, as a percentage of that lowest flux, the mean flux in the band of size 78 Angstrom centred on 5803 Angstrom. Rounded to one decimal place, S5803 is 156.8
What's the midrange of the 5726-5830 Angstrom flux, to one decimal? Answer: 5.6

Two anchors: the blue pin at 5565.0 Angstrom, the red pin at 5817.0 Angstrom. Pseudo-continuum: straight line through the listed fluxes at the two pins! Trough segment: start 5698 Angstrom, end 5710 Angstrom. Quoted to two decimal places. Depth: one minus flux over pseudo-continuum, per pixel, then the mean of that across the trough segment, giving -0.12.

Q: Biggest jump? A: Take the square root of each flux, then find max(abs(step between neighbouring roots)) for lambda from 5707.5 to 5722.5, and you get 0.097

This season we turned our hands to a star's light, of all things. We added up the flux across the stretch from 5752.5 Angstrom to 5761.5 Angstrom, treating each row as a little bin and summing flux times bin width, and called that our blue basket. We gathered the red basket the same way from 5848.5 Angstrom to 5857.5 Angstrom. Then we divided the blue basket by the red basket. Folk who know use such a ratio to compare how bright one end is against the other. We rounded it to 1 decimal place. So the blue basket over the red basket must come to 1.3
